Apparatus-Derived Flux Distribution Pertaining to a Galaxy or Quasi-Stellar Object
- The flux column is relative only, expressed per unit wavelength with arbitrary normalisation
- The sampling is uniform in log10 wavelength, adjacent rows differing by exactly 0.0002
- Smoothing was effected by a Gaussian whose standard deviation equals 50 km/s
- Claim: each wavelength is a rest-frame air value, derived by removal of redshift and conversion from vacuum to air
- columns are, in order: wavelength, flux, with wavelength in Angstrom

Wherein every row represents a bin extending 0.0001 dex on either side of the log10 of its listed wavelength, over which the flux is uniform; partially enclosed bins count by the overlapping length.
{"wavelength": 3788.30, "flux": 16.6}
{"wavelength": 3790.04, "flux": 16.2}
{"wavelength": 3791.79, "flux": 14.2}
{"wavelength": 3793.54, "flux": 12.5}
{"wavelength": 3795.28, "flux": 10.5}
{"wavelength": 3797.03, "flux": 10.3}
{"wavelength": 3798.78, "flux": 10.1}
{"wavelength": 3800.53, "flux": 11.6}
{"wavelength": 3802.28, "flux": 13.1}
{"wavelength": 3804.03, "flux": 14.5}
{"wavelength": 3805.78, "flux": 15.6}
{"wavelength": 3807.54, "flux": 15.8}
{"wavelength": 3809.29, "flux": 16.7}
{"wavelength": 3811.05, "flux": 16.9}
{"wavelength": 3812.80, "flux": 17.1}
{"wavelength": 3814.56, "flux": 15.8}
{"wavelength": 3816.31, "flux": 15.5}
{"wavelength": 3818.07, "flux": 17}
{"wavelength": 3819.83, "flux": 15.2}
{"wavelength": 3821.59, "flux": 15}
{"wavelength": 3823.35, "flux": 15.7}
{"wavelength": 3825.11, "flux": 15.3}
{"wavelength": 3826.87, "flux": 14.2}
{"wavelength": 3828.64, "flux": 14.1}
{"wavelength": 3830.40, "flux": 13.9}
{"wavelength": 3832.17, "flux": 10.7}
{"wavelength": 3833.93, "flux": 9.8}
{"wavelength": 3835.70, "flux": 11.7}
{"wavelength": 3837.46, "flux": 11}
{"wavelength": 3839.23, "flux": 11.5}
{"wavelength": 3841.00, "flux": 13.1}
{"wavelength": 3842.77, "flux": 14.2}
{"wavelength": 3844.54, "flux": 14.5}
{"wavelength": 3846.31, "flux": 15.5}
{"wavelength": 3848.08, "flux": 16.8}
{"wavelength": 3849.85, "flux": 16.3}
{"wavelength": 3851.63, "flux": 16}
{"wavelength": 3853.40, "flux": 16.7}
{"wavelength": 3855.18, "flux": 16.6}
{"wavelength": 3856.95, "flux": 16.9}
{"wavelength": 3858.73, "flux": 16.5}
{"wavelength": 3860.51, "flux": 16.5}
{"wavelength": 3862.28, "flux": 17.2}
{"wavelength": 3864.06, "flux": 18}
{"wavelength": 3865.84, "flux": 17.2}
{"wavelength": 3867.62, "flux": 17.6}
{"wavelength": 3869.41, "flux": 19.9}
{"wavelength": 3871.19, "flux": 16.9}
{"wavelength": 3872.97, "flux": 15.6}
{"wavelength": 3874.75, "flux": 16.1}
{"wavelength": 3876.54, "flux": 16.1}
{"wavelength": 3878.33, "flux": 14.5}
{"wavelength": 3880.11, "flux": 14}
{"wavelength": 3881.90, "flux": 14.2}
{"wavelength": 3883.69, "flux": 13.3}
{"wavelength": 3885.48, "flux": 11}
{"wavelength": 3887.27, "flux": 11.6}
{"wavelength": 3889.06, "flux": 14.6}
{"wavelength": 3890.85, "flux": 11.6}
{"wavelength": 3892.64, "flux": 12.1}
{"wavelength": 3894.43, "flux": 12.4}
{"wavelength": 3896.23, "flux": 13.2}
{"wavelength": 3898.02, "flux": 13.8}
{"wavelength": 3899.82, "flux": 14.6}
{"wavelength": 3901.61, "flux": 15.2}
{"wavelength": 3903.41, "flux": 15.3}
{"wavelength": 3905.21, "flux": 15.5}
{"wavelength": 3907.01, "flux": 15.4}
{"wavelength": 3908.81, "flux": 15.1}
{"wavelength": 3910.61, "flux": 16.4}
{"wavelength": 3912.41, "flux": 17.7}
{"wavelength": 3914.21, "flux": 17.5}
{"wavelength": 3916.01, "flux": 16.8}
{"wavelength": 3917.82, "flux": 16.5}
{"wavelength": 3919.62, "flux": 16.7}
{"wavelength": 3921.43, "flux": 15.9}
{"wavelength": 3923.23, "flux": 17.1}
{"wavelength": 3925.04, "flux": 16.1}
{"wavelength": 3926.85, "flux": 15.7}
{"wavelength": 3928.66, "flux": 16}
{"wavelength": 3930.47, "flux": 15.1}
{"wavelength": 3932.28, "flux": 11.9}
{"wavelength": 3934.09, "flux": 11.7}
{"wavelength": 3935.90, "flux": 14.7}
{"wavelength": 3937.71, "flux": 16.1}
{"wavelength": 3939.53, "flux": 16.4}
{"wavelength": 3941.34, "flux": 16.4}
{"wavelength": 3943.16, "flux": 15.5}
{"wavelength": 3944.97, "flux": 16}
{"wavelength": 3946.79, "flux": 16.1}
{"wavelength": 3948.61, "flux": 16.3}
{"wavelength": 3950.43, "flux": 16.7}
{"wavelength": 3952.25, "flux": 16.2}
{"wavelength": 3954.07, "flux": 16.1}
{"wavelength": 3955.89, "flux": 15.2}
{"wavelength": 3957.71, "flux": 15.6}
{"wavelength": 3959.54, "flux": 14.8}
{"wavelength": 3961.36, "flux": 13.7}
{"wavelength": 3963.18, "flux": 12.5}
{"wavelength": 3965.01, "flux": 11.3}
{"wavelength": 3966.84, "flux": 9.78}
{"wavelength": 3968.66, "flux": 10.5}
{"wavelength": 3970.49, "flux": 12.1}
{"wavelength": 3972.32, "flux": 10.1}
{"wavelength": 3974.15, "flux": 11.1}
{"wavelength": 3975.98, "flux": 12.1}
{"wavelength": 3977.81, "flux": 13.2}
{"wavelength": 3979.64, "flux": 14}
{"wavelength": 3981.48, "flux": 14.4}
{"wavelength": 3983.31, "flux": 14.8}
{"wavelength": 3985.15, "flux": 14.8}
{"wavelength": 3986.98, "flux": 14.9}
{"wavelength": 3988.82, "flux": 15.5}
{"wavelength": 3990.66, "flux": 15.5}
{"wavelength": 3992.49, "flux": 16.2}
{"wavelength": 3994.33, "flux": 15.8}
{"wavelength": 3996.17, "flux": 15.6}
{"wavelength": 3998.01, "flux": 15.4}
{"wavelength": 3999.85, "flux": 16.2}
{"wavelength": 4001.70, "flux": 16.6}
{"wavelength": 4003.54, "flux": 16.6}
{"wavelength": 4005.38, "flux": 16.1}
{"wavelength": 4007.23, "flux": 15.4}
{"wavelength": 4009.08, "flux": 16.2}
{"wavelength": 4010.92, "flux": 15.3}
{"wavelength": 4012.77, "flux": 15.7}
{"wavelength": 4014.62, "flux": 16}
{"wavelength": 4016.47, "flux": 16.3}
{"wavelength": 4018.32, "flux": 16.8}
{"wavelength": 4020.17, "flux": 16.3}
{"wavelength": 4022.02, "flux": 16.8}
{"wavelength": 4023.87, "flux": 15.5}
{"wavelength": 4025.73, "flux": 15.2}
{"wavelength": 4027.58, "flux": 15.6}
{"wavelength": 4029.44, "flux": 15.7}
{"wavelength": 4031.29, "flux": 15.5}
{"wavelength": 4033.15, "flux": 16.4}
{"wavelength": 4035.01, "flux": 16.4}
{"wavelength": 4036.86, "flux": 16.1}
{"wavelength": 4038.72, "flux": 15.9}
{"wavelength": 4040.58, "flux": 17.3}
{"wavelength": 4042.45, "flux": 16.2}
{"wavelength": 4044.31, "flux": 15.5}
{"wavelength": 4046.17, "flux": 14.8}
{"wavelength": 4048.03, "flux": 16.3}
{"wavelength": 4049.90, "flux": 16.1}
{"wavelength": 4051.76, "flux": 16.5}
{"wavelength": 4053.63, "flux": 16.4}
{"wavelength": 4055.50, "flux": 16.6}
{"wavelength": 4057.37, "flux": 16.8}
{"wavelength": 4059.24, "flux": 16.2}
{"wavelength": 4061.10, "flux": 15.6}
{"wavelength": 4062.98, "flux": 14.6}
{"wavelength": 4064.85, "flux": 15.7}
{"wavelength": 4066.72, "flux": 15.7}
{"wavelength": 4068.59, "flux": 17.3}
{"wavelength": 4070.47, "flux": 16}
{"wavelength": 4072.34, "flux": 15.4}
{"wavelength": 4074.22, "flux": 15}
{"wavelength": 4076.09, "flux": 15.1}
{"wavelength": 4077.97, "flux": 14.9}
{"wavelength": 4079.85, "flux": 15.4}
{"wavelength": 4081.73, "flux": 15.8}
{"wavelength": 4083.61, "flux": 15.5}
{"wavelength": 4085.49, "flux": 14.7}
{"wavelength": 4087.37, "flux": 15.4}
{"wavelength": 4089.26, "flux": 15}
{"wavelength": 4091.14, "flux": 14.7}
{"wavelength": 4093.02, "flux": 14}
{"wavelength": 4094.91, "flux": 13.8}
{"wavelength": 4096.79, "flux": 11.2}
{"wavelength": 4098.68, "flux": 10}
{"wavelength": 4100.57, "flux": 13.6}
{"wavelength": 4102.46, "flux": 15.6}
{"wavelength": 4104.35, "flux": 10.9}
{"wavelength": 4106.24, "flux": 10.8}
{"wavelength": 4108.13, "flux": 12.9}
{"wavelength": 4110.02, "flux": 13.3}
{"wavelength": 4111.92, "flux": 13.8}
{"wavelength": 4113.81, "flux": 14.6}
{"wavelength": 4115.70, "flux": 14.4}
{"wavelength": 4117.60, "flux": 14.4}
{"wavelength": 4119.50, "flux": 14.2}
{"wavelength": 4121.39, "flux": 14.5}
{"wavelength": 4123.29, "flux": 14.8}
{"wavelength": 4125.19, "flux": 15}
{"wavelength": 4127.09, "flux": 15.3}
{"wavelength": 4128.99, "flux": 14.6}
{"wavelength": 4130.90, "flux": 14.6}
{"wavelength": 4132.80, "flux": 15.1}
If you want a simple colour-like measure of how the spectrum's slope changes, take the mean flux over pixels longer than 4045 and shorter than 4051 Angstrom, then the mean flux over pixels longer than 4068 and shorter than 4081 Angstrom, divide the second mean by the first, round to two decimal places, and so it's 0.99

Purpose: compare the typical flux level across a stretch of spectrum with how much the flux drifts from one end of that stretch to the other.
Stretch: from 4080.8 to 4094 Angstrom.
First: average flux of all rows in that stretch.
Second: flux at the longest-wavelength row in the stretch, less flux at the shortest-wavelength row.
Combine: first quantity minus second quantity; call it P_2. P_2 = 16.8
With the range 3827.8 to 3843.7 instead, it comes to 12.1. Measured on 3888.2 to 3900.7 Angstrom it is 13.2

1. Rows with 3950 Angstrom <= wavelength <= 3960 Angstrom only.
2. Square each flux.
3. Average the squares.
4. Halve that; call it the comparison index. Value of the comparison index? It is 124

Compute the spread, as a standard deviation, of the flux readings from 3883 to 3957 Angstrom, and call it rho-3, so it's 1.8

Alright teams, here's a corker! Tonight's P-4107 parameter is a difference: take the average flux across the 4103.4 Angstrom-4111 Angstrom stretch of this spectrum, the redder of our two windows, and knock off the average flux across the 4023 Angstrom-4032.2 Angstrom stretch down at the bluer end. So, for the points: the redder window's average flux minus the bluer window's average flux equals -3.5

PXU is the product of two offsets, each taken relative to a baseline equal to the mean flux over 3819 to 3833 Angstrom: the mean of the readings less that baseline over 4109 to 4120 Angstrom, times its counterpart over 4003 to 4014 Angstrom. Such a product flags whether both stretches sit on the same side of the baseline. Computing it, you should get 0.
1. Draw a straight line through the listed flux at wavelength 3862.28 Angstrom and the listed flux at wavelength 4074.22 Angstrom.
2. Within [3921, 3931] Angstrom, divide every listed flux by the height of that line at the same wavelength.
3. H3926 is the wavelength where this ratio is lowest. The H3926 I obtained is 3930.47 Angstrom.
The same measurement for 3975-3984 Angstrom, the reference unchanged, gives 3975.98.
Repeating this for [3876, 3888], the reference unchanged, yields 3885.48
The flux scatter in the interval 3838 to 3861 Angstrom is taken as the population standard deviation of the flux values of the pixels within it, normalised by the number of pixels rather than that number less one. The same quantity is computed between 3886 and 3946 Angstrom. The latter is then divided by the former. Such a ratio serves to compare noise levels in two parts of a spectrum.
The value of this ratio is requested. 1.10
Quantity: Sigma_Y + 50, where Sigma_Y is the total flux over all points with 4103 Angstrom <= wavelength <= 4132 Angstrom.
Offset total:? 258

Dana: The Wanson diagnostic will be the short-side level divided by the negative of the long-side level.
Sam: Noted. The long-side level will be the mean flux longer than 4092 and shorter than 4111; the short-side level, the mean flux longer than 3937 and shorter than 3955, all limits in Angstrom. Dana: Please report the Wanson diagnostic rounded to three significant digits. -1.28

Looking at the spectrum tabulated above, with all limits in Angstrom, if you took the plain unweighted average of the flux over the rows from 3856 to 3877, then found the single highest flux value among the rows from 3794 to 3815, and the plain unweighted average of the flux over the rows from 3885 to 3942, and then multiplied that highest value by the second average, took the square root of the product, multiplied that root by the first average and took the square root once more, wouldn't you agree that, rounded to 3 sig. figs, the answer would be 16.5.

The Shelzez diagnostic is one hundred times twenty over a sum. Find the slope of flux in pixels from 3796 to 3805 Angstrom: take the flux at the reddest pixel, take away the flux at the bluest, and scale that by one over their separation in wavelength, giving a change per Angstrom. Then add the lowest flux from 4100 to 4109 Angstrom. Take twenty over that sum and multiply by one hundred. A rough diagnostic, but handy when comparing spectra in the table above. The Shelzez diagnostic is 175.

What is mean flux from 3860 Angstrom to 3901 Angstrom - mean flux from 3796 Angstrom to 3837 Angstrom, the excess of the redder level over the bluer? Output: 0.7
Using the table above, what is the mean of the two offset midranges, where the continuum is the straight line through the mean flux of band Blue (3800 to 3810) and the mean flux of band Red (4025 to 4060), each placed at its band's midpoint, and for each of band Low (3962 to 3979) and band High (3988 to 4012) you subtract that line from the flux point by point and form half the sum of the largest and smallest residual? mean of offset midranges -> -2.0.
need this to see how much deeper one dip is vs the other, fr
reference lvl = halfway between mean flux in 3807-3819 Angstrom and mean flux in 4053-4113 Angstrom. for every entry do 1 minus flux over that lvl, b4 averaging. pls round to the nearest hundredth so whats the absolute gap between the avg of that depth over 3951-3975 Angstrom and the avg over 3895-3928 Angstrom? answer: 0.18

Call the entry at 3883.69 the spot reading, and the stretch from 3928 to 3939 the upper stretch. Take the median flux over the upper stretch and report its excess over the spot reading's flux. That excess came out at 1.6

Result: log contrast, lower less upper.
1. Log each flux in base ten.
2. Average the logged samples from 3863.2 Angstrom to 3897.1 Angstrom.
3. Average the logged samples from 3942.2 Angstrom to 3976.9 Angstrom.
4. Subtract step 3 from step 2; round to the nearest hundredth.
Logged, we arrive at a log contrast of 0.03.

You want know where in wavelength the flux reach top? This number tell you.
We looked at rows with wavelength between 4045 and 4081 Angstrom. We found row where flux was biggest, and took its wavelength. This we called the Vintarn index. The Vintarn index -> 4068.59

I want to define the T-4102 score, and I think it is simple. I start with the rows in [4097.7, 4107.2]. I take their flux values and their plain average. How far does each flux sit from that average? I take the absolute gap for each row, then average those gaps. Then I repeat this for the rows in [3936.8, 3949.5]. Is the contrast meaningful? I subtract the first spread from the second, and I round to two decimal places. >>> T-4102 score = -1.72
